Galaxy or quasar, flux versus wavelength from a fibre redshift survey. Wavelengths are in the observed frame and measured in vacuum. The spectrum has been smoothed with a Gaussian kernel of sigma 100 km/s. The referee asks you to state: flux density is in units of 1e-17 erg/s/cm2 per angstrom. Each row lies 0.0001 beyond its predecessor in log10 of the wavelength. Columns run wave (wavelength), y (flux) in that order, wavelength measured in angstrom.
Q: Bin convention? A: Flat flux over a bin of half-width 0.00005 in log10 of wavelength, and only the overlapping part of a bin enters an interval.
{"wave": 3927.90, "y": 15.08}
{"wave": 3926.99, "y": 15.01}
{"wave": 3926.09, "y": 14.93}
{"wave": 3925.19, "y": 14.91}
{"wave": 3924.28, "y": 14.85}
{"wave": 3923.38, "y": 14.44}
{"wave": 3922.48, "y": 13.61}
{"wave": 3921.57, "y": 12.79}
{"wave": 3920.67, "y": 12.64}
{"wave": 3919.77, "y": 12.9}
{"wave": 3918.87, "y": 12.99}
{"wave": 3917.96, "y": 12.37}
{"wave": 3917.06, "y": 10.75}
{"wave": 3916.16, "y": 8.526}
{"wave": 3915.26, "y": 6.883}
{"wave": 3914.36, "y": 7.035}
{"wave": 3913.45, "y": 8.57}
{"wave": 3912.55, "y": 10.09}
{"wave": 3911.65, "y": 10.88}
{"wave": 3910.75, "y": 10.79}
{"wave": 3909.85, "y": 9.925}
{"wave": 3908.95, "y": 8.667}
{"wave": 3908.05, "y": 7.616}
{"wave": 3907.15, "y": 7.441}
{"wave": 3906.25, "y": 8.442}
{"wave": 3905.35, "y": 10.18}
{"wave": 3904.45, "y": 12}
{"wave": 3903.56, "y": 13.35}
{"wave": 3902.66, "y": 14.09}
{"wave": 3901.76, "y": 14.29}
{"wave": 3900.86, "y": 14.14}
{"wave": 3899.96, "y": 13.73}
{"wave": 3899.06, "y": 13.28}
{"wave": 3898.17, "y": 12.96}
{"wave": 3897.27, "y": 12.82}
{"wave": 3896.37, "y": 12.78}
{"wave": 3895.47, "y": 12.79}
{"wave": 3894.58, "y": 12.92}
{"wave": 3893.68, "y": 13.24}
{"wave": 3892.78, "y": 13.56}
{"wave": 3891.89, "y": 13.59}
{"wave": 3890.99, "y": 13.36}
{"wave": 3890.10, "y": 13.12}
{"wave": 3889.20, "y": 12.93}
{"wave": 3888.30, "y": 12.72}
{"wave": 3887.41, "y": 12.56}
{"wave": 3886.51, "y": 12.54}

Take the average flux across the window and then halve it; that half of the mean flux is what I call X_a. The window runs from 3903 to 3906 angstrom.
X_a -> 5.9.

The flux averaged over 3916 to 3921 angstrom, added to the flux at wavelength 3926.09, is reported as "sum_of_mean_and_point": 27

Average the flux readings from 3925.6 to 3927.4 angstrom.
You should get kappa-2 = 15.0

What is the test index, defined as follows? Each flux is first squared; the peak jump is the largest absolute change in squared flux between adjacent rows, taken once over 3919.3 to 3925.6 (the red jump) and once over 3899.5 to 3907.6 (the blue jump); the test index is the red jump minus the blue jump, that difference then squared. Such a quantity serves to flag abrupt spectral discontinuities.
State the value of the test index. 292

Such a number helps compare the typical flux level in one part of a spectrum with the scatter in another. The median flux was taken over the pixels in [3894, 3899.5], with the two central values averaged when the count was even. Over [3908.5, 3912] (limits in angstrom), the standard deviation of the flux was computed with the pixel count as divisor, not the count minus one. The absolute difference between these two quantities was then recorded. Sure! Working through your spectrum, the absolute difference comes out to 12.0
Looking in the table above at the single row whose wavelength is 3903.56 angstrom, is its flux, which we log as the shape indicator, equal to 13.35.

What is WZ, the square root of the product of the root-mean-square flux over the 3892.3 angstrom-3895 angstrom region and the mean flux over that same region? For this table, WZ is 13.2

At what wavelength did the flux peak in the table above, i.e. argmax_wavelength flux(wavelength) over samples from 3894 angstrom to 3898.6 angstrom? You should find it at 3898.17 angstrom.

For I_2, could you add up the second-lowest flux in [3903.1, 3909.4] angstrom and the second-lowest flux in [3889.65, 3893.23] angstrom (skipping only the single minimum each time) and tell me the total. 21.0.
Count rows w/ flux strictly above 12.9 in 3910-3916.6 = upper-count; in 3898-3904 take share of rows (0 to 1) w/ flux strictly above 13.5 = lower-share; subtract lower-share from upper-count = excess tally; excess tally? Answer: -0.57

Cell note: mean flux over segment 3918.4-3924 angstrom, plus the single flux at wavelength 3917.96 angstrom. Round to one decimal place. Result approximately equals 25.6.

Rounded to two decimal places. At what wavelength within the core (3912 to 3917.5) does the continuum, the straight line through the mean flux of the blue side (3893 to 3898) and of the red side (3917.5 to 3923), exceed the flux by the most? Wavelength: 3915.26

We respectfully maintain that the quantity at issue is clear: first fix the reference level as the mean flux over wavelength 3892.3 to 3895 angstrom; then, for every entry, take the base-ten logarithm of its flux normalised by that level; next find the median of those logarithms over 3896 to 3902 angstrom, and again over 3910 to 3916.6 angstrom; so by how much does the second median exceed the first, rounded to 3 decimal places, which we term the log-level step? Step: -0.190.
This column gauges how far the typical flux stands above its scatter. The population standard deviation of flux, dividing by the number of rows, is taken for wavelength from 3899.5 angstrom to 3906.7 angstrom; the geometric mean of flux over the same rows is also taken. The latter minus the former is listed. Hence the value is 10.3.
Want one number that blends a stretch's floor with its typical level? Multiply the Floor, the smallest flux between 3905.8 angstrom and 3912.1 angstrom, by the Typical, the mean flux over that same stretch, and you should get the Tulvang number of 68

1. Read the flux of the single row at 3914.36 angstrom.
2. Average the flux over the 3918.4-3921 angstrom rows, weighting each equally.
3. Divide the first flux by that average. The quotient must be 0.55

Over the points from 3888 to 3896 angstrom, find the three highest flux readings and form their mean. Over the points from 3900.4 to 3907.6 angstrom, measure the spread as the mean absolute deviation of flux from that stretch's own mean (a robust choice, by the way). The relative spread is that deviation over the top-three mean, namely 0.170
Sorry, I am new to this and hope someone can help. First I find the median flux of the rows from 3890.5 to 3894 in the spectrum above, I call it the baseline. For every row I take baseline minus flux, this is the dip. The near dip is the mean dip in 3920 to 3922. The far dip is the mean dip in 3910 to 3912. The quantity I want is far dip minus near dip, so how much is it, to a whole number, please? 2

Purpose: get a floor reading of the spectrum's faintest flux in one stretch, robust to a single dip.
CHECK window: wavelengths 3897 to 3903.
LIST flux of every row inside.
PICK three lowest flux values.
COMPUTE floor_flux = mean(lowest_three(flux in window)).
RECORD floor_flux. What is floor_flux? 13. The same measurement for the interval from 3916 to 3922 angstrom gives 11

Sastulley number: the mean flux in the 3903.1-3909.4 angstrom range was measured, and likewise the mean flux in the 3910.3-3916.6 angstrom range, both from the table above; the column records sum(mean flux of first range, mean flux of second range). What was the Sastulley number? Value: 18.6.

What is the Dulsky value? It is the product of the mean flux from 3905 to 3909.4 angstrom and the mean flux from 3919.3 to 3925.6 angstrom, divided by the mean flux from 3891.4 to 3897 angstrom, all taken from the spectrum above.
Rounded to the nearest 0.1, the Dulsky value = 8.8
